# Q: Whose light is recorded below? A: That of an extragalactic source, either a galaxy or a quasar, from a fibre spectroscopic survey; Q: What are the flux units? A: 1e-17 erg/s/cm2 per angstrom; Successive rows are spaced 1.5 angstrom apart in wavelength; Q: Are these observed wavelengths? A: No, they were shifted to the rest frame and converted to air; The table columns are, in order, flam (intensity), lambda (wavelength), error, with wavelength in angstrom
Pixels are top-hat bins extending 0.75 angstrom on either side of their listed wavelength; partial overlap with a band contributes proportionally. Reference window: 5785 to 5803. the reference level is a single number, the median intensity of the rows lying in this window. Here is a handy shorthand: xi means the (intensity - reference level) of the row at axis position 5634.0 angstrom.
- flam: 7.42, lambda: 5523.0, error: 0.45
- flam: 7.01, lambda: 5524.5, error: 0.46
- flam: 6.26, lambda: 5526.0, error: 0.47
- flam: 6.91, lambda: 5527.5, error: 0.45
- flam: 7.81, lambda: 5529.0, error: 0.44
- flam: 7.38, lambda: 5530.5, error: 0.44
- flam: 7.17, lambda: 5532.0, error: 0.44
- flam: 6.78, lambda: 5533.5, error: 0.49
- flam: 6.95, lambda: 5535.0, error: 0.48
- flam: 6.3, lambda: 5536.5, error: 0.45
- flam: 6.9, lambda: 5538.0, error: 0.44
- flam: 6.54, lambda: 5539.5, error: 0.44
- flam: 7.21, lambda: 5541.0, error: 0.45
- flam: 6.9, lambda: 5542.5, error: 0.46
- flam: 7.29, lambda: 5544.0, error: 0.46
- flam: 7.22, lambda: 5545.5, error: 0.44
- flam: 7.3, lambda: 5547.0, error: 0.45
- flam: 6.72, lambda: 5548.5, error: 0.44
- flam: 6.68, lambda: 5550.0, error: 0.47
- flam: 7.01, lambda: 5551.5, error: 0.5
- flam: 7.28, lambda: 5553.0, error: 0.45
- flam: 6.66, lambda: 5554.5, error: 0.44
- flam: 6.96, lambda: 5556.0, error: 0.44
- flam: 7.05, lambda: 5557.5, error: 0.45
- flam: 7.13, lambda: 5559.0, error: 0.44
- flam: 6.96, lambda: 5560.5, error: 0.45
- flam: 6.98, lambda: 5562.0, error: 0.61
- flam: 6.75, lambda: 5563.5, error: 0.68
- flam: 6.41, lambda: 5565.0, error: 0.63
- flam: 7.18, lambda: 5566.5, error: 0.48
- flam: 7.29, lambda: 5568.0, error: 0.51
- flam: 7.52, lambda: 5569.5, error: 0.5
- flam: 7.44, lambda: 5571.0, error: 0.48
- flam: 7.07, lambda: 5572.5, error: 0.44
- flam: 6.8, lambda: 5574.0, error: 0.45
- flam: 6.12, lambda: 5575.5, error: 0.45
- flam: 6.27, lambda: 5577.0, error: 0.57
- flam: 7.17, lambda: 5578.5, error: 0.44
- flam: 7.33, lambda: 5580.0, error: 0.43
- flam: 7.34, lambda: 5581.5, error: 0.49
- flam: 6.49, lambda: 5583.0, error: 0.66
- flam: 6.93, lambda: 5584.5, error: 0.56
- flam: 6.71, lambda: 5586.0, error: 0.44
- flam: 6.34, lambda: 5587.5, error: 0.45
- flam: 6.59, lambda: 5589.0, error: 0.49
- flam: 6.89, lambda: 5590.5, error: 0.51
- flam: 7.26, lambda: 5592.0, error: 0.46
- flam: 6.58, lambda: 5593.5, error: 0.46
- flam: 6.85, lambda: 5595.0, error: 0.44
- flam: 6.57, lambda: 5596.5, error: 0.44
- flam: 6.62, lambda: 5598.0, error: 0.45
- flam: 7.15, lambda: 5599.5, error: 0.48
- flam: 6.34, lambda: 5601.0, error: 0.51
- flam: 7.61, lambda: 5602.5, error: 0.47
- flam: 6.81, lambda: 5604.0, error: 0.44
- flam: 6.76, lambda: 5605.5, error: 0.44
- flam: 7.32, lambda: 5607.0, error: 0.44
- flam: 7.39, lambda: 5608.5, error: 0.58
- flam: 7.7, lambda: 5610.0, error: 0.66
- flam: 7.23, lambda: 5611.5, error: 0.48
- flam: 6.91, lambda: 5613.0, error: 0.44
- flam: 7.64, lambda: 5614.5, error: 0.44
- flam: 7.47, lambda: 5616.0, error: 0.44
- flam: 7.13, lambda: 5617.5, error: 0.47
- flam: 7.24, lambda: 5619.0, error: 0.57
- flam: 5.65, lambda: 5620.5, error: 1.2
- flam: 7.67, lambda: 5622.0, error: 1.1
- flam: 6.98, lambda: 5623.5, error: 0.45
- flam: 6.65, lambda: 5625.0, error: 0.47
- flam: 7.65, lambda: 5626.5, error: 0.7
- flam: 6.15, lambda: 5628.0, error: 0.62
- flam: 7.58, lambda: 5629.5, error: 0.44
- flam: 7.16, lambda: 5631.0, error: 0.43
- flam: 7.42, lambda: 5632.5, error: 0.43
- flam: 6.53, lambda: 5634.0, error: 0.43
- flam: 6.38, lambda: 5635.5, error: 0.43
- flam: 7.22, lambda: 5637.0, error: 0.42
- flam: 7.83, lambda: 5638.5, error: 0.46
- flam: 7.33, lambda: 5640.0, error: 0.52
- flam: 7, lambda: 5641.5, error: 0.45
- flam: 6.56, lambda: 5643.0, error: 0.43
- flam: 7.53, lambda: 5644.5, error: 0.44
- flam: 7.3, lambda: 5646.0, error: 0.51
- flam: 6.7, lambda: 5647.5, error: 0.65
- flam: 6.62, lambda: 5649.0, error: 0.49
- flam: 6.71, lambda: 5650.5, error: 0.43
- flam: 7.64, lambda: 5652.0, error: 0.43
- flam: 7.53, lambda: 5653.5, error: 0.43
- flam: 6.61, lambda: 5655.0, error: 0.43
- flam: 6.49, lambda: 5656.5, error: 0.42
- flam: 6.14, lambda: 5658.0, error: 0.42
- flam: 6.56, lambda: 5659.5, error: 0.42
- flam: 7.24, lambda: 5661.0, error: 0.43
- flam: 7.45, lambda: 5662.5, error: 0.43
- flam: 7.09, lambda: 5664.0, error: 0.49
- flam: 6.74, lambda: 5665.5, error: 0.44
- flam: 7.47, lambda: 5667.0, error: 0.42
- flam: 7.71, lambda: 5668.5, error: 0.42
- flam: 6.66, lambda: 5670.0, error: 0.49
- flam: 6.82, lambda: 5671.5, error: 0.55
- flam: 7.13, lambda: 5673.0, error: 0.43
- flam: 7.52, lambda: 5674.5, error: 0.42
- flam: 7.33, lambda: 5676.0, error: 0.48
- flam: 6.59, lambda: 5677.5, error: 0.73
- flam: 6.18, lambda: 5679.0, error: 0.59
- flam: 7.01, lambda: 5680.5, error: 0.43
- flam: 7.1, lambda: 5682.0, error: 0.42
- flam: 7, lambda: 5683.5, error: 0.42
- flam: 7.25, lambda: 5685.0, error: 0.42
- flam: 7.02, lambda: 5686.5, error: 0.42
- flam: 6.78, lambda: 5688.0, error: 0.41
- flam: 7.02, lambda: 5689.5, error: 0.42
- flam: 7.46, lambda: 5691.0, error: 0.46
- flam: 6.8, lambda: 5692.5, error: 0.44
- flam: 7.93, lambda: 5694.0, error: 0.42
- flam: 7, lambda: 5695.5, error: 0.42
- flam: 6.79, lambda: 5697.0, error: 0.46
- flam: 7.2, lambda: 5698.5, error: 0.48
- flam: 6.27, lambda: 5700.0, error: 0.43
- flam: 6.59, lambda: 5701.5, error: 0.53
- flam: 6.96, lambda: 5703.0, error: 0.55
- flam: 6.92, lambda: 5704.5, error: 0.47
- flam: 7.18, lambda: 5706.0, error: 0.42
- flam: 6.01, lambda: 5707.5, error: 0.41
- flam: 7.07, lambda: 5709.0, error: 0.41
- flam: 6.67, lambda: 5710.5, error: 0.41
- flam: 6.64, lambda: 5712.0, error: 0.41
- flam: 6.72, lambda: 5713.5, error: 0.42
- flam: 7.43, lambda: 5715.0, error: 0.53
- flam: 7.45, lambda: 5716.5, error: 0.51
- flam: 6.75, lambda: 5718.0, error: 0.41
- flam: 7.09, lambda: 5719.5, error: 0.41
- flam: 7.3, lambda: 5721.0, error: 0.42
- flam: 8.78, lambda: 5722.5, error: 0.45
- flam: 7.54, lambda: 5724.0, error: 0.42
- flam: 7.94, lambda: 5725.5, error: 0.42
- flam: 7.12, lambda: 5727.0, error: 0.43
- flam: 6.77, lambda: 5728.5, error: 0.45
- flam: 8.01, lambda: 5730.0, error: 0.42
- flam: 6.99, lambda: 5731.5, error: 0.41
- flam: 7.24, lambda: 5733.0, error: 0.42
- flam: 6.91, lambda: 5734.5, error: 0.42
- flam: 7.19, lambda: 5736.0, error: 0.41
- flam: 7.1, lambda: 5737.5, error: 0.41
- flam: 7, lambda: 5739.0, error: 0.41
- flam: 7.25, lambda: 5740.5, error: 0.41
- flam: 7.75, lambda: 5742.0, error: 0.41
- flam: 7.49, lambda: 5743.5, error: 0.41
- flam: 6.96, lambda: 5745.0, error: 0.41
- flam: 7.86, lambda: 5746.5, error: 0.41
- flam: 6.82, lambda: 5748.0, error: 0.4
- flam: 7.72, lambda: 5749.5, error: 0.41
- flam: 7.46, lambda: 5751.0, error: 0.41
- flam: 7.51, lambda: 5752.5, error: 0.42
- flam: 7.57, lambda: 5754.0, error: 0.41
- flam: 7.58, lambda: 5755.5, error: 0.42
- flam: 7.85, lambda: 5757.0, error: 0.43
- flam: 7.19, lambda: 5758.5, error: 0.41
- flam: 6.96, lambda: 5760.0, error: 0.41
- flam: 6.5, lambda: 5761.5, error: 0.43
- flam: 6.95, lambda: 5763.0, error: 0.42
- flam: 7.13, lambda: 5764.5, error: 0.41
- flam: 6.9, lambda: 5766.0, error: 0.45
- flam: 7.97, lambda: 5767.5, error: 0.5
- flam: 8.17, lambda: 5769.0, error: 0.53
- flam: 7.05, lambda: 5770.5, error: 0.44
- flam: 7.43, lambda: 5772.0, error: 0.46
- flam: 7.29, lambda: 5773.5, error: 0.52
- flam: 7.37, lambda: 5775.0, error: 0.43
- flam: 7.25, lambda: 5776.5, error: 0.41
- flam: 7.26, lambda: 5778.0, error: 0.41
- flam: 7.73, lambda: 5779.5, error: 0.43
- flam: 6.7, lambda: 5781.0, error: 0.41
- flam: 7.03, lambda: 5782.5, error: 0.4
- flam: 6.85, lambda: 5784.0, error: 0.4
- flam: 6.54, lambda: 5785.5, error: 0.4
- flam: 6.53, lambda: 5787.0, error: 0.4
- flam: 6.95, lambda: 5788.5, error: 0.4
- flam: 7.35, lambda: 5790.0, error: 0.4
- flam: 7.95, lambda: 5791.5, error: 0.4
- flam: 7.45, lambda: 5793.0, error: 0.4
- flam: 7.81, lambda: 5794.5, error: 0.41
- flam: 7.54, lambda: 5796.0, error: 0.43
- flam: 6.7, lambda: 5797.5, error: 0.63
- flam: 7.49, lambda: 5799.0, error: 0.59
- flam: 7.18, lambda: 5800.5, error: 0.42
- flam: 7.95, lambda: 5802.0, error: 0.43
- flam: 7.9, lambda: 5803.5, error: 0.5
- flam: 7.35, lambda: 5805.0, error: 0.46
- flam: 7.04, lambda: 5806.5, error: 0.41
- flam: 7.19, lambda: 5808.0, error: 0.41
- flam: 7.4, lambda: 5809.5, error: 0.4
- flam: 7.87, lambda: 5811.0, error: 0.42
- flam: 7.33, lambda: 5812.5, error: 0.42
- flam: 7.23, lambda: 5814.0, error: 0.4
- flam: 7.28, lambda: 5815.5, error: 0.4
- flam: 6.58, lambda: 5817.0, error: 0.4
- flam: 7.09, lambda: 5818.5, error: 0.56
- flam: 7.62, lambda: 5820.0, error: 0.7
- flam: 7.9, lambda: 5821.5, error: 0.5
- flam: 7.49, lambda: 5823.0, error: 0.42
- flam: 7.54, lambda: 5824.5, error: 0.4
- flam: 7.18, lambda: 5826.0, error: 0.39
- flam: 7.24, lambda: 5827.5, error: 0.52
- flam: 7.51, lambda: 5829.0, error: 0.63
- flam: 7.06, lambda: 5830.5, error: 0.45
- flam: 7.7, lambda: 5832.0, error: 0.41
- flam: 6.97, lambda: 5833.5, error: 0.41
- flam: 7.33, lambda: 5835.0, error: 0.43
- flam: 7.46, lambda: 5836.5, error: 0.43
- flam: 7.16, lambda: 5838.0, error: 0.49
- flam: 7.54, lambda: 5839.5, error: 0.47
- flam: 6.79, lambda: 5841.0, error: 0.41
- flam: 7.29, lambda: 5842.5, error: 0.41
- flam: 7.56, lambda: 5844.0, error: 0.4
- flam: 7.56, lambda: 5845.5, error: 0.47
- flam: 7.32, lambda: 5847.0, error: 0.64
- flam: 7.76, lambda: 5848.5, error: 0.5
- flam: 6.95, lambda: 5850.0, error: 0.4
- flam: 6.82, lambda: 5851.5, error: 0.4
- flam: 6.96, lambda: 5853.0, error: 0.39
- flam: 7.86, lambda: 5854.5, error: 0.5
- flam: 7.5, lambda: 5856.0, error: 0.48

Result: -0.9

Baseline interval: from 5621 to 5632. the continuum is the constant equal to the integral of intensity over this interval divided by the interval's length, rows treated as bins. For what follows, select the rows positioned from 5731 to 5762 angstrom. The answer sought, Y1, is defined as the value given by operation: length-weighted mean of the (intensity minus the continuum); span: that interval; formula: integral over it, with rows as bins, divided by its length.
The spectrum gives 0.20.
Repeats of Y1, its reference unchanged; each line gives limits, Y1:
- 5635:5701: -0.08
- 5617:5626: -0.19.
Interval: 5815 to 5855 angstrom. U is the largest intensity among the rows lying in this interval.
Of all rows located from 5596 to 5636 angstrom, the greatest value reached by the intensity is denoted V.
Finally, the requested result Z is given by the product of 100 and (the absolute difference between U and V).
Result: 20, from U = 7.9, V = 7.7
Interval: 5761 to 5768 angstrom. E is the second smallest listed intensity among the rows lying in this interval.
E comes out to 6.9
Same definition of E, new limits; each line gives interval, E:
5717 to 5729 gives 6.77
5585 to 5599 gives 6.57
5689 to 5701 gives 6.79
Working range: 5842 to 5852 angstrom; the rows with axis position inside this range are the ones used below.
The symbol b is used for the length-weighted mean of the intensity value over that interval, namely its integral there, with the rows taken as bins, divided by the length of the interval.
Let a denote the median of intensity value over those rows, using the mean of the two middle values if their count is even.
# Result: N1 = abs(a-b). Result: 0.02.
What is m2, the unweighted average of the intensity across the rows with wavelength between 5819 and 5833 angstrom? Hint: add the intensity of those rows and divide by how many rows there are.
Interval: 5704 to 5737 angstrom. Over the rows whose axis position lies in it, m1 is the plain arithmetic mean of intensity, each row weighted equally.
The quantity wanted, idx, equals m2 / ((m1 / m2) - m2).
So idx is -1.15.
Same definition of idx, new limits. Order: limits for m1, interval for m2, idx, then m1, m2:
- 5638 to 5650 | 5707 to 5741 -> -1.16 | 7.11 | 7.17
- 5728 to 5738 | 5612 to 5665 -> -1.17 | 7.17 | 7.02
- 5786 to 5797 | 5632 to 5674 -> -1.18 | 7.37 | 7.01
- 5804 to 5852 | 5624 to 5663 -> -1.18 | 7.32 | 7.00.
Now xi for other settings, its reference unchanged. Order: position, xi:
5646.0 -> -0.1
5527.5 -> -0.5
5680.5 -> -0.4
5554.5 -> -0.7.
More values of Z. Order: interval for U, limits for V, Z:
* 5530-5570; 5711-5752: 126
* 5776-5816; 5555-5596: 43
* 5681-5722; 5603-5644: 10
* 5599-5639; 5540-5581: 31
